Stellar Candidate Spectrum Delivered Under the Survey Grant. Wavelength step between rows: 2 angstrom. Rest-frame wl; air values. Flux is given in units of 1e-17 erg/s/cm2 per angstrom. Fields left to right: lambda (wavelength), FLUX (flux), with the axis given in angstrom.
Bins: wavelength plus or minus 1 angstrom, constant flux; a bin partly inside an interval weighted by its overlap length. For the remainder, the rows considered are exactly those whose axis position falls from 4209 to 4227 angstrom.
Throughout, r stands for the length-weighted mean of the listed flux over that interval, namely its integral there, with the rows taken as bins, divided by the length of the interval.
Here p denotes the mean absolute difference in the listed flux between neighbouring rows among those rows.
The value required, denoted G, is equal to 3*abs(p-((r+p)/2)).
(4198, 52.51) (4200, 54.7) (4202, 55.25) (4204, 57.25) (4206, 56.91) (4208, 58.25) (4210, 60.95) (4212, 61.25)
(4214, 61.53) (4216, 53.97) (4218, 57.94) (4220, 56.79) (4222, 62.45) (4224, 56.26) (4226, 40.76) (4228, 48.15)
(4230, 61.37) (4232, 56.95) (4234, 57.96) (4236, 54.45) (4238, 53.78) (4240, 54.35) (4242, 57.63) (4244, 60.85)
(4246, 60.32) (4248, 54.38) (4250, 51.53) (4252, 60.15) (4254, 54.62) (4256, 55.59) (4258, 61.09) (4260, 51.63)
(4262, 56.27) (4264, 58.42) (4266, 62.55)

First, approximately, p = 5.1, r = 56.9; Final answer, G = 78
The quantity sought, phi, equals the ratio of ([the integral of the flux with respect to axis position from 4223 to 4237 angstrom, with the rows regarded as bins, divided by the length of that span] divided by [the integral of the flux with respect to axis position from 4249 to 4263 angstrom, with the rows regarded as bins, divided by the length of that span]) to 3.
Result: 0.321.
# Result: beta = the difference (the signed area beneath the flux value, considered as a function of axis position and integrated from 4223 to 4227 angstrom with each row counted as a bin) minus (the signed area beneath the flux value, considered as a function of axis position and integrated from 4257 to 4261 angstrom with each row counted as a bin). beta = -31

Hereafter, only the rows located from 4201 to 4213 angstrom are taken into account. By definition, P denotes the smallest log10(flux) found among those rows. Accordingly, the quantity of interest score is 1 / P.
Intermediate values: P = 1.74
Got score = 0.574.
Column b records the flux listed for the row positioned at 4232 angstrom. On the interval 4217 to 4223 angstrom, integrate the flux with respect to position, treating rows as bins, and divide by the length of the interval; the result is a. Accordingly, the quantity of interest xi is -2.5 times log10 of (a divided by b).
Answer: -0.04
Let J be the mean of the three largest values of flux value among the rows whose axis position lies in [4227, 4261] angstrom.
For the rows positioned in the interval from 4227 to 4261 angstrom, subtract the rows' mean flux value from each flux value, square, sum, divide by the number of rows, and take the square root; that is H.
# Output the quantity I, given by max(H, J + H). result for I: 64.8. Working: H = 3.7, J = 61.10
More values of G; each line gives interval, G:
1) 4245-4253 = 76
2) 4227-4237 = 75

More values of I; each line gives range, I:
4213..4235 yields 67.9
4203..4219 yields 63.7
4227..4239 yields 62.9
